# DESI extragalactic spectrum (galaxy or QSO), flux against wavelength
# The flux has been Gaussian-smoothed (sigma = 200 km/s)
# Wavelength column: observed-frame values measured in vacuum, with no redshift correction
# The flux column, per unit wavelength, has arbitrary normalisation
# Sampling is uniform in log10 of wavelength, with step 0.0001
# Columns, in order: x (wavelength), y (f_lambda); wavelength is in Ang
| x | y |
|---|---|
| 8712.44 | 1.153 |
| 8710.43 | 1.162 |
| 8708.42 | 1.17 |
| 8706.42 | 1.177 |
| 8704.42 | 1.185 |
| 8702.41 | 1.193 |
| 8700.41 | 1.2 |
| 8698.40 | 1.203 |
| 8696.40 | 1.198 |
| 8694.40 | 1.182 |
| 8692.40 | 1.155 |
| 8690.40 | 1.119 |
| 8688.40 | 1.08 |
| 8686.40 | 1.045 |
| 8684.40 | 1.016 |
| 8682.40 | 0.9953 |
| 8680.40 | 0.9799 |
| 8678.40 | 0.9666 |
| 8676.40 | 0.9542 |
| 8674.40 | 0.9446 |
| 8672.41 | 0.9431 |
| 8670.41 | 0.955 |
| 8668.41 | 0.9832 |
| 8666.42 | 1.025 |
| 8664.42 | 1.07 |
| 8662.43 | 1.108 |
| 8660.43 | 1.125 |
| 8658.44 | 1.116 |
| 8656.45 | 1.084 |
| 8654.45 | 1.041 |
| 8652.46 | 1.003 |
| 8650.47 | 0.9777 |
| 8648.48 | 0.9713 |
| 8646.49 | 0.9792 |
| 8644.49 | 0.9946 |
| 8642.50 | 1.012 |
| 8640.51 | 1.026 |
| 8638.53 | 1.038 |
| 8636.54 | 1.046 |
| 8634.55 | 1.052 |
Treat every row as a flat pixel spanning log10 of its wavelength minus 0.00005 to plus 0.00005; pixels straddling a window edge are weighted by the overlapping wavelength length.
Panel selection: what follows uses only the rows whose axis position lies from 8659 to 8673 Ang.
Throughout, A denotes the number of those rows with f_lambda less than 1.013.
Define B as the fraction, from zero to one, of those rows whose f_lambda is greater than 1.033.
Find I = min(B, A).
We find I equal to 0.43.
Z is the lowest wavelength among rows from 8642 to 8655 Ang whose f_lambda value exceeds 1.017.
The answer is 8654.45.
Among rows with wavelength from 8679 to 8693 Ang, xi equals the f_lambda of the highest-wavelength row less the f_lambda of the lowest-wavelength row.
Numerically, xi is 0.18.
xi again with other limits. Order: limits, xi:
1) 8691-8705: 0.03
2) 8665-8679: -0.06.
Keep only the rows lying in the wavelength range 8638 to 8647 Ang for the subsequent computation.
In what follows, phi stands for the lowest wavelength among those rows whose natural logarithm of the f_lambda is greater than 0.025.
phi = 8638.53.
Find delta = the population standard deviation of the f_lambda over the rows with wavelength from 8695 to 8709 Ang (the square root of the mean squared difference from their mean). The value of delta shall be 0.012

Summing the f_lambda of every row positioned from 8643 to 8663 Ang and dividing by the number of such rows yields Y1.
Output 1.04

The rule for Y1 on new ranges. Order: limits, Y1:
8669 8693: 1.01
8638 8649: 1.00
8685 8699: 1.14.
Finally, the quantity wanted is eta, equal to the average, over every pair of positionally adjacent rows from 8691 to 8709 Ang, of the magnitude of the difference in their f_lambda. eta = 0.010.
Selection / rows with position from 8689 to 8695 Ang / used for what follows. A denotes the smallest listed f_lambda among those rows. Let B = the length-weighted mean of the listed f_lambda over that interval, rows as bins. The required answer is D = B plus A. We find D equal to 2.26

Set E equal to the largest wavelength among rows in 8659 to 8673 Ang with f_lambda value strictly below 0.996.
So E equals 8672.41 Ang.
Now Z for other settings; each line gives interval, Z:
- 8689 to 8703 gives 8690.40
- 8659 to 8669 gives 8660.43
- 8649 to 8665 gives 8654.45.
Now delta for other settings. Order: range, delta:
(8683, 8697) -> 0.064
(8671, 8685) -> 0.025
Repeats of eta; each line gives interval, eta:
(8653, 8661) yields 0.028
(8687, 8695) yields 0.034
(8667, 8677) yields 0.013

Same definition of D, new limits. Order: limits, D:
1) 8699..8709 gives 2.36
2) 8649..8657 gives 2.00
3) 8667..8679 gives 1.90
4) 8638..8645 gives 2.01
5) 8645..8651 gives 1.95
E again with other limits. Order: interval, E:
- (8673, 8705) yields 8682.40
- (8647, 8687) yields 8682.40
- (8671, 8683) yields 8682.40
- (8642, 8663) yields 8650.47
